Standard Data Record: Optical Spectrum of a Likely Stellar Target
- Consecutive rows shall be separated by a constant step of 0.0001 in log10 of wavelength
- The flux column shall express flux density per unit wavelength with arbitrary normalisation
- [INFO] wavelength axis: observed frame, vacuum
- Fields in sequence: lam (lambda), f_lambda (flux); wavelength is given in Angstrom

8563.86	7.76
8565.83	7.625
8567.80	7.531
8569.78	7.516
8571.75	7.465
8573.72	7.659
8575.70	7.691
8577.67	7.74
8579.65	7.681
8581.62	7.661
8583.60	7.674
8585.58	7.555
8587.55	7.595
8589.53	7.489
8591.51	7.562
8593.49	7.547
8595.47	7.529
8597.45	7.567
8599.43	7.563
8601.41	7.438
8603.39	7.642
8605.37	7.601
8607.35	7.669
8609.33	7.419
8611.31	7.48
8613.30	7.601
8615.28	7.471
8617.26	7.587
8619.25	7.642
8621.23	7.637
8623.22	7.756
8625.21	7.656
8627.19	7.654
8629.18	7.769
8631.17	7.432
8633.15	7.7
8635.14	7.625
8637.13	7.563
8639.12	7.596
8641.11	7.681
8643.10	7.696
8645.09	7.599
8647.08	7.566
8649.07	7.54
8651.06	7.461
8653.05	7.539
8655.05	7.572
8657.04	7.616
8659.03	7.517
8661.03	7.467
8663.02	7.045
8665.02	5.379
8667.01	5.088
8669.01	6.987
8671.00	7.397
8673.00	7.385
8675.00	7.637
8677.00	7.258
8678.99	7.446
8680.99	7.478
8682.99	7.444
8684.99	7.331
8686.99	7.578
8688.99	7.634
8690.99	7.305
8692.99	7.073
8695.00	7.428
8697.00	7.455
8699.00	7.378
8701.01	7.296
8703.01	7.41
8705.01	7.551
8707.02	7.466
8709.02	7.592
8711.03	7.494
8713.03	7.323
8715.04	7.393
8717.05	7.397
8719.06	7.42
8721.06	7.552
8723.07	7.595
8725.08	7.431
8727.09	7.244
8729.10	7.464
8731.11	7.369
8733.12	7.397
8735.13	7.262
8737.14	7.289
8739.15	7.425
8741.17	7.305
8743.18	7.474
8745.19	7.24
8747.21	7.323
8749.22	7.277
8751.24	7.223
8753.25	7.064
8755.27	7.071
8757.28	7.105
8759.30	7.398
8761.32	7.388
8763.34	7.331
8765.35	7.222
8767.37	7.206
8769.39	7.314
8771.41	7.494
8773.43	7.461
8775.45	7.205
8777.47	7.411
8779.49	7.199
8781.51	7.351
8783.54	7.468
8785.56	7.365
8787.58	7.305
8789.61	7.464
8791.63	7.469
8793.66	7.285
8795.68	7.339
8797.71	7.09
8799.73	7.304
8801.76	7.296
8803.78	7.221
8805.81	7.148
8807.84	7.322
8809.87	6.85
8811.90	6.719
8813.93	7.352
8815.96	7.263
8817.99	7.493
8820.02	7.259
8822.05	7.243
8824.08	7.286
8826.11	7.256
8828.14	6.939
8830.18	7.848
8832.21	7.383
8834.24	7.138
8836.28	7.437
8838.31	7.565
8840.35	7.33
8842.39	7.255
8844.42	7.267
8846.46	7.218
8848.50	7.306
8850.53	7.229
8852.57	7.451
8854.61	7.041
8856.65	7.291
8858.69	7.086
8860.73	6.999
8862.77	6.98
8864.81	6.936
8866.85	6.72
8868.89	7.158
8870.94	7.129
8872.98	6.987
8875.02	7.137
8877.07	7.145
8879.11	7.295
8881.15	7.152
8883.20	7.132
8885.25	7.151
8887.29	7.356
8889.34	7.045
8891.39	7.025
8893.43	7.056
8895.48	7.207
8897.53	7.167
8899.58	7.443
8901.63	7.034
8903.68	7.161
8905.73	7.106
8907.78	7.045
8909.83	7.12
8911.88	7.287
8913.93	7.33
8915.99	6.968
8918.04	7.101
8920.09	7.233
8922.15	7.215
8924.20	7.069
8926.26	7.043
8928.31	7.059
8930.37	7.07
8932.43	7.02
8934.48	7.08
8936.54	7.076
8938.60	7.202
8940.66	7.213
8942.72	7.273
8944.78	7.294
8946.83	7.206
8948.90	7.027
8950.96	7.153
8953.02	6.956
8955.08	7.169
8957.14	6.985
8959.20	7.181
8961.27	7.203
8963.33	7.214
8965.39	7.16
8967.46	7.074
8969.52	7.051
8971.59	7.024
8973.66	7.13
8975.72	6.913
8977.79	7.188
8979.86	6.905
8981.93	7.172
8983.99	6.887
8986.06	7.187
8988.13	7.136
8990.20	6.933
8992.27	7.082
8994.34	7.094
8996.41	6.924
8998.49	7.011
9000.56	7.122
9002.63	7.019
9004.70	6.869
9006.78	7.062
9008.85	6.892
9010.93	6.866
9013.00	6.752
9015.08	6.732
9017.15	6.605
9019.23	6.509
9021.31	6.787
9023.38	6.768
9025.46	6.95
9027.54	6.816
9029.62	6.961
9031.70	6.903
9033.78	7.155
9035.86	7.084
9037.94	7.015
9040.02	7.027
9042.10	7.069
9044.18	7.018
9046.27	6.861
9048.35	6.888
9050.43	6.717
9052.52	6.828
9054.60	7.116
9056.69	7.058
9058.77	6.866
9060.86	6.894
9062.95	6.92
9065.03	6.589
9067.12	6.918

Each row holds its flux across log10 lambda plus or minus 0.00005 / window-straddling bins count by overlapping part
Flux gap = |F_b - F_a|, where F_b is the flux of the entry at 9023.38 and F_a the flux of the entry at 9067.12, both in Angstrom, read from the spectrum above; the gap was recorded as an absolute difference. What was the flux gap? 0.15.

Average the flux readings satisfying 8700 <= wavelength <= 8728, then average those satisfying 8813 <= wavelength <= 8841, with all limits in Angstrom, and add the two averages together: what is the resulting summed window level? 14.8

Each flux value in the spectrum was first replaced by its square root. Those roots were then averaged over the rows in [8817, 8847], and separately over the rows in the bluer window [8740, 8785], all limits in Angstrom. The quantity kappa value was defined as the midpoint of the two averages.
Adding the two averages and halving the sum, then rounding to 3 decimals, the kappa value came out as 2.704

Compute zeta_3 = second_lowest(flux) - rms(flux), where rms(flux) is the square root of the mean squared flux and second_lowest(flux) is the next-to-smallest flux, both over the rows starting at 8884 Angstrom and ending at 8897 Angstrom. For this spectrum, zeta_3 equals -0.10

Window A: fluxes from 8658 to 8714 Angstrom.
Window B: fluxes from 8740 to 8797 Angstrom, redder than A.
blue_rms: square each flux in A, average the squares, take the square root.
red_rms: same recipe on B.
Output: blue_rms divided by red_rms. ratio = 0.99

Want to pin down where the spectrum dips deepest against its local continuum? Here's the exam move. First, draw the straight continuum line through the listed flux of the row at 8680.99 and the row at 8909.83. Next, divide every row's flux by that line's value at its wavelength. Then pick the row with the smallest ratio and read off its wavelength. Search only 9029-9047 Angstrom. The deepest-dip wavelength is 9046.27 Angstrom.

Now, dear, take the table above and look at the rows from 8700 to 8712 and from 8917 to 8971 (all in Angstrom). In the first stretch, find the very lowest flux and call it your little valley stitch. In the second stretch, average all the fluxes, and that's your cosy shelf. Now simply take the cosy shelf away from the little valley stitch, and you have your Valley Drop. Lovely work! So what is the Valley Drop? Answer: 0.17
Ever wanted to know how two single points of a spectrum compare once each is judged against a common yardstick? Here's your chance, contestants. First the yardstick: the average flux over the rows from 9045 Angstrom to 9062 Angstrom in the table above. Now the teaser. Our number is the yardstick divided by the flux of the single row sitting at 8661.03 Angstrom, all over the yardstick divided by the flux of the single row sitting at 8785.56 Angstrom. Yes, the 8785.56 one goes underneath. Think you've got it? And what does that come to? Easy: 0.99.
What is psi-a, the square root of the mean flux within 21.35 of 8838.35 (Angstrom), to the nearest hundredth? 2.70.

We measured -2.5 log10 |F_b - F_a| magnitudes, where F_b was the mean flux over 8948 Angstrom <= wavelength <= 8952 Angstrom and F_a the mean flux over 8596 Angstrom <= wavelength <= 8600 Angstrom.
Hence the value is 0.8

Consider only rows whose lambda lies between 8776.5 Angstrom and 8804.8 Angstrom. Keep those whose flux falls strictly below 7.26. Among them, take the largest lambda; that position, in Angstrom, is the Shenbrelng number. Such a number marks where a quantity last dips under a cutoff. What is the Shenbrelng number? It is 8803.78 Angstrom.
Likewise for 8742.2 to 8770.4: 8767.37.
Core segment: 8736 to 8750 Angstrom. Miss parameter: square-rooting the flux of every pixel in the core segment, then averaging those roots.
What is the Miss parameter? 2.71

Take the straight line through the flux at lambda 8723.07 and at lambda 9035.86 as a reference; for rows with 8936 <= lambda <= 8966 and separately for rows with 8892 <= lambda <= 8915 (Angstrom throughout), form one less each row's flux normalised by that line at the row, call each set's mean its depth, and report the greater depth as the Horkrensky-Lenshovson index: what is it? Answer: 0.017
